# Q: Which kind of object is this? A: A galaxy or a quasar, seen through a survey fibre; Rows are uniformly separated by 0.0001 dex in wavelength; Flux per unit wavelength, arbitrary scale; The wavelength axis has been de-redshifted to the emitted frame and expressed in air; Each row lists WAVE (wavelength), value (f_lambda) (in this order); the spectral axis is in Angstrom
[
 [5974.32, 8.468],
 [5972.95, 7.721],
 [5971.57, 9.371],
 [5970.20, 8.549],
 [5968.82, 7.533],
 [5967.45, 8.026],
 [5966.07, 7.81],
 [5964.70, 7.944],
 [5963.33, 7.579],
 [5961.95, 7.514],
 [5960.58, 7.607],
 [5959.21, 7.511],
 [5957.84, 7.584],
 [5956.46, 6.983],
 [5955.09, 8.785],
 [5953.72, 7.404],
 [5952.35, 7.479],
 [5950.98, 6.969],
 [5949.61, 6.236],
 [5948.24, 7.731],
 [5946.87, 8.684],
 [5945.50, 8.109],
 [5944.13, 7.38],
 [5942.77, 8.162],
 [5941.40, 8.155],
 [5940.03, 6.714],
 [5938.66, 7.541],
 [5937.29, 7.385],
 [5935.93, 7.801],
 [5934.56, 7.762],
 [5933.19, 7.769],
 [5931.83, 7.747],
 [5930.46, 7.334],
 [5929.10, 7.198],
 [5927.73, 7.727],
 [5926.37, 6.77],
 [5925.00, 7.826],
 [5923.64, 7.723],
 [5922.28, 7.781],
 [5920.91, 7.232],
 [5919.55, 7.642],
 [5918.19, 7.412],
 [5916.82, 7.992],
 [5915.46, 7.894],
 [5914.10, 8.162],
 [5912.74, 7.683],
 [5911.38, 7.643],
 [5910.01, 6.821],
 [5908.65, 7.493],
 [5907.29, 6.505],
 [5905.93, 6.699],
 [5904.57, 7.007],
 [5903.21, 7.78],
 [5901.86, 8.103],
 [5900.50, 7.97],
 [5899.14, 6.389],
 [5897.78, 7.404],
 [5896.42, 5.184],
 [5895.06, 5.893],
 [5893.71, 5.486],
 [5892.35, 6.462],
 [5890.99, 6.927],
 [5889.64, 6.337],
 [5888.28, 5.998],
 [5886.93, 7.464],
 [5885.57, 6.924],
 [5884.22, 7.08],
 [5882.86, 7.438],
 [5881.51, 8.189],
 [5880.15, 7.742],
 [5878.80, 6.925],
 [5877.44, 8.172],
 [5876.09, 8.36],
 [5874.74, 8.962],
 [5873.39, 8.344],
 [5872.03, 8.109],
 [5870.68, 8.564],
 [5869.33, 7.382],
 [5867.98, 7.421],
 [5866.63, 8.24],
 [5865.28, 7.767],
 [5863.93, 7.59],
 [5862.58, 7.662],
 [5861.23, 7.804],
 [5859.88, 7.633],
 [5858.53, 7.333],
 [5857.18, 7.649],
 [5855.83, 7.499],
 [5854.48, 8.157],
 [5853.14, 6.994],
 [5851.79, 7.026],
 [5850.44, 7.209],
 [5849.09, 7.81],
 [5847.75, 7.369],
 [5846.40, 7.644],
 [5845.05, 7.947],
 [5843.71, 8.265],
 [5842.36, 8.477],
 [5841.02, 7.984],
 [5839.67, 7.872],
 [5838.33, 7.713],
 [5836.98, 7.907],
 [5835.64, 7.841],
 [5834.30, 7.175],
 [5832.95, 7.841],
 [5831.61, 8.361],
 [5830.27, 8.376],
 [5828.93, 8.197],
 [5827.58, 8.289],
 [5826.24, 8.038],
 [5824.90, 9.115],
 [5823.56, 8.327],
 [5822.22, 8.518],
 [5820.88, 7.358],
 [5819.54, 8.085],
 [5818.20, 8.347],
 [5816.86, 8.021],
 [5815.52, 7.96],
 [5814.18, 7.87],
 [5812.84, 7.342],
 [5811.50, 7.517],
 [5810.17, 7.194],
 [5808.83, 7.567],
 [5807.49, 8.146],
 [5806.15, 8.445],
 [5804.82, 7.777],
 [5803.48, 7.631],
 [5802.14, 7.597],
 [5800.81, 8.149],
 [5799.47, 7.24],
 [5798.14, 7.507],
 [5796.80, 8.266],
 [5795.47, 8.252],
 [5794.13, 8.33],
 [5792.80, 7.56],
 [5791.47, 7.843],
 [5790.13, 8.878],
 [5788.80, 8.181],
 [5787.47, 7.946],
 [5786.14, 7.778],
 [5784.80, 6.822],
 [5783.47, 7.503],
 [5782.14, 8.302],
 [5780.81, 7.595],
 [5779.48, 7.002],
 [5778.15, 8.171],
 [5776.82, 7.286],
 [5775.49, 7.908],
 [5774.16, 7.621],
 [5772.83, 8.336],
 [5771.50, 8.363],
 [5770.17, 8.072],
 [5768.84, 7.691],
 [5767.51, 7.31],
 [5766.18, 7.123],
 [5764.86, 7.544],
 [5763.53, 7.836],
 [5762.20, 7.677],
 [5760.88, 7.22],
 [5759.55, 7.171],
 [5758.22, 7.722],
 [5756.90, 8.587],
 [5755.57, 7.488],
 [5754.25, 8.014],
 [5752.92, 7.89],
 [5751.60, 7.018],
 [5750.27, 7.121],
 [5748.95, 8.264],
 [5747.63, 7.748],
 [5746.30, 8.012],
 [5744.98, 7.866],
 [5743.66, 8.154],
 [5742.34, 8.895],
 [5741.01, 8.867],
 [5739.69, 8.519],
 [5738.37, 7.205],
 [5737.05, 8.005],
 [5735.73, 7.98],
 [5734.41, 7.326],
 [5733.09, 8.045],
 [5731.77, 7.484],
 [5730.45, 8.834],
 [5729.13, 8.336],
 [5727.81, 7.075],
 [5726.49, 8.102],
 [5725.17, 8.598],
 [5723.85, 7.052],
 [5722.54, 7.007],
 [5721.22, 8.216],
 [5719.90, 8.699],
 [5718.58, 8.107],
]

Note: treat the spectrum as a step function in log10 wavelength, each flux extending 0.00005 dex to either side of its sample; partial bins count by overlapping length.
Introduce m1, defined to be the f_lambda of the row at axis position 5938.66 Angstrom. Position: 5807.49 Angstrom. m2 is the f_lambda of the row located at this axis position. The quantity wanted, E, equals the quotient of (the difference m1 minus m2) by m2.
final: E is -0.07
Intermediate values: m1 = 7.541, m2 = 8.146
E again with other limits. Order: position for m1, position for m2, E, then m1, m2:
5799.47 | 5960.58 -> -0.05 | 7.24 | 7.607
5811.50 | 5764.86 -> 0.00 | 7.517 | 7.544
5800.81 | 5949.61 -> 0.31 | 8.149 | 6.236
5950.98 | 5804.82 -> -0.10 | 6.969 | 7.777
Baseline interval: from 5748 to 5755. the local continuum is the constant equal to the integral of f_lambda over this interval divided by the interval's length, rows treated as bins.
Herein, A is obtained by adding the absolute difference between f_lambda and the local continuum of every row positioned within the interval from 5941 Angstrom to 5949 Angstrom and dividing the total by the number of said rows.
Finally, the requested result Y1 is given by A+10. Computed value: 10.5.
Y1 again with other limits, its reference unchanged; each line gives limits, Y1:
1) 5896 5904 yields 10.8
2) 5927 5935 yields 10.2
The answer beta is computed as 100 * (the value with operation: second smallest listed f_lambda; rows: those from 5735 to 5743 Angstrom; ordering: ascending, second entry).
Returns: 798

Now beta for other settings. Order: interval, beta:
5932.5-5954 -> 671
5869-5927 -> 549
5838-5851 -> 737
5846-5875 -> 703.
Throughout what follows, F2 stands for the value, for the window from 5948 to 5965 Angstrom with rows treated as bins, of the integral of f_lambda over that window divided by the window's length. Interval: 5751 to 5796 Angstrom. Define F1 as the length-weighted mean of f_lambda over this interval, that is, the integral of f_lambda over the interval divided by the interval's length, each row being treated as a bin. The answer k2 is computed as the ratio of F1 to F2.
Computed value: 1.04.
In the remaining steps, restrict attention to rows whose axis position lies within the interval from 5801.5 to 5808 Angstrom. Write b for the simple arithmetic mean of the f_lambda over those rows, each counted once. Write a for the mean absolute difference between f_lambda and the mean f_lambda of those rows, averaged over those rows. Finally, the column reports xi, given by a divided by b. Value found 0.04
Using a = 0.30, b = 7.92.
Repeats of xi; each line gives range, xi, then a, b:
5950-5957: 0.07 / 0.50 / 7.52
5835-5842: 0.01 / 0.07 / 7.86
